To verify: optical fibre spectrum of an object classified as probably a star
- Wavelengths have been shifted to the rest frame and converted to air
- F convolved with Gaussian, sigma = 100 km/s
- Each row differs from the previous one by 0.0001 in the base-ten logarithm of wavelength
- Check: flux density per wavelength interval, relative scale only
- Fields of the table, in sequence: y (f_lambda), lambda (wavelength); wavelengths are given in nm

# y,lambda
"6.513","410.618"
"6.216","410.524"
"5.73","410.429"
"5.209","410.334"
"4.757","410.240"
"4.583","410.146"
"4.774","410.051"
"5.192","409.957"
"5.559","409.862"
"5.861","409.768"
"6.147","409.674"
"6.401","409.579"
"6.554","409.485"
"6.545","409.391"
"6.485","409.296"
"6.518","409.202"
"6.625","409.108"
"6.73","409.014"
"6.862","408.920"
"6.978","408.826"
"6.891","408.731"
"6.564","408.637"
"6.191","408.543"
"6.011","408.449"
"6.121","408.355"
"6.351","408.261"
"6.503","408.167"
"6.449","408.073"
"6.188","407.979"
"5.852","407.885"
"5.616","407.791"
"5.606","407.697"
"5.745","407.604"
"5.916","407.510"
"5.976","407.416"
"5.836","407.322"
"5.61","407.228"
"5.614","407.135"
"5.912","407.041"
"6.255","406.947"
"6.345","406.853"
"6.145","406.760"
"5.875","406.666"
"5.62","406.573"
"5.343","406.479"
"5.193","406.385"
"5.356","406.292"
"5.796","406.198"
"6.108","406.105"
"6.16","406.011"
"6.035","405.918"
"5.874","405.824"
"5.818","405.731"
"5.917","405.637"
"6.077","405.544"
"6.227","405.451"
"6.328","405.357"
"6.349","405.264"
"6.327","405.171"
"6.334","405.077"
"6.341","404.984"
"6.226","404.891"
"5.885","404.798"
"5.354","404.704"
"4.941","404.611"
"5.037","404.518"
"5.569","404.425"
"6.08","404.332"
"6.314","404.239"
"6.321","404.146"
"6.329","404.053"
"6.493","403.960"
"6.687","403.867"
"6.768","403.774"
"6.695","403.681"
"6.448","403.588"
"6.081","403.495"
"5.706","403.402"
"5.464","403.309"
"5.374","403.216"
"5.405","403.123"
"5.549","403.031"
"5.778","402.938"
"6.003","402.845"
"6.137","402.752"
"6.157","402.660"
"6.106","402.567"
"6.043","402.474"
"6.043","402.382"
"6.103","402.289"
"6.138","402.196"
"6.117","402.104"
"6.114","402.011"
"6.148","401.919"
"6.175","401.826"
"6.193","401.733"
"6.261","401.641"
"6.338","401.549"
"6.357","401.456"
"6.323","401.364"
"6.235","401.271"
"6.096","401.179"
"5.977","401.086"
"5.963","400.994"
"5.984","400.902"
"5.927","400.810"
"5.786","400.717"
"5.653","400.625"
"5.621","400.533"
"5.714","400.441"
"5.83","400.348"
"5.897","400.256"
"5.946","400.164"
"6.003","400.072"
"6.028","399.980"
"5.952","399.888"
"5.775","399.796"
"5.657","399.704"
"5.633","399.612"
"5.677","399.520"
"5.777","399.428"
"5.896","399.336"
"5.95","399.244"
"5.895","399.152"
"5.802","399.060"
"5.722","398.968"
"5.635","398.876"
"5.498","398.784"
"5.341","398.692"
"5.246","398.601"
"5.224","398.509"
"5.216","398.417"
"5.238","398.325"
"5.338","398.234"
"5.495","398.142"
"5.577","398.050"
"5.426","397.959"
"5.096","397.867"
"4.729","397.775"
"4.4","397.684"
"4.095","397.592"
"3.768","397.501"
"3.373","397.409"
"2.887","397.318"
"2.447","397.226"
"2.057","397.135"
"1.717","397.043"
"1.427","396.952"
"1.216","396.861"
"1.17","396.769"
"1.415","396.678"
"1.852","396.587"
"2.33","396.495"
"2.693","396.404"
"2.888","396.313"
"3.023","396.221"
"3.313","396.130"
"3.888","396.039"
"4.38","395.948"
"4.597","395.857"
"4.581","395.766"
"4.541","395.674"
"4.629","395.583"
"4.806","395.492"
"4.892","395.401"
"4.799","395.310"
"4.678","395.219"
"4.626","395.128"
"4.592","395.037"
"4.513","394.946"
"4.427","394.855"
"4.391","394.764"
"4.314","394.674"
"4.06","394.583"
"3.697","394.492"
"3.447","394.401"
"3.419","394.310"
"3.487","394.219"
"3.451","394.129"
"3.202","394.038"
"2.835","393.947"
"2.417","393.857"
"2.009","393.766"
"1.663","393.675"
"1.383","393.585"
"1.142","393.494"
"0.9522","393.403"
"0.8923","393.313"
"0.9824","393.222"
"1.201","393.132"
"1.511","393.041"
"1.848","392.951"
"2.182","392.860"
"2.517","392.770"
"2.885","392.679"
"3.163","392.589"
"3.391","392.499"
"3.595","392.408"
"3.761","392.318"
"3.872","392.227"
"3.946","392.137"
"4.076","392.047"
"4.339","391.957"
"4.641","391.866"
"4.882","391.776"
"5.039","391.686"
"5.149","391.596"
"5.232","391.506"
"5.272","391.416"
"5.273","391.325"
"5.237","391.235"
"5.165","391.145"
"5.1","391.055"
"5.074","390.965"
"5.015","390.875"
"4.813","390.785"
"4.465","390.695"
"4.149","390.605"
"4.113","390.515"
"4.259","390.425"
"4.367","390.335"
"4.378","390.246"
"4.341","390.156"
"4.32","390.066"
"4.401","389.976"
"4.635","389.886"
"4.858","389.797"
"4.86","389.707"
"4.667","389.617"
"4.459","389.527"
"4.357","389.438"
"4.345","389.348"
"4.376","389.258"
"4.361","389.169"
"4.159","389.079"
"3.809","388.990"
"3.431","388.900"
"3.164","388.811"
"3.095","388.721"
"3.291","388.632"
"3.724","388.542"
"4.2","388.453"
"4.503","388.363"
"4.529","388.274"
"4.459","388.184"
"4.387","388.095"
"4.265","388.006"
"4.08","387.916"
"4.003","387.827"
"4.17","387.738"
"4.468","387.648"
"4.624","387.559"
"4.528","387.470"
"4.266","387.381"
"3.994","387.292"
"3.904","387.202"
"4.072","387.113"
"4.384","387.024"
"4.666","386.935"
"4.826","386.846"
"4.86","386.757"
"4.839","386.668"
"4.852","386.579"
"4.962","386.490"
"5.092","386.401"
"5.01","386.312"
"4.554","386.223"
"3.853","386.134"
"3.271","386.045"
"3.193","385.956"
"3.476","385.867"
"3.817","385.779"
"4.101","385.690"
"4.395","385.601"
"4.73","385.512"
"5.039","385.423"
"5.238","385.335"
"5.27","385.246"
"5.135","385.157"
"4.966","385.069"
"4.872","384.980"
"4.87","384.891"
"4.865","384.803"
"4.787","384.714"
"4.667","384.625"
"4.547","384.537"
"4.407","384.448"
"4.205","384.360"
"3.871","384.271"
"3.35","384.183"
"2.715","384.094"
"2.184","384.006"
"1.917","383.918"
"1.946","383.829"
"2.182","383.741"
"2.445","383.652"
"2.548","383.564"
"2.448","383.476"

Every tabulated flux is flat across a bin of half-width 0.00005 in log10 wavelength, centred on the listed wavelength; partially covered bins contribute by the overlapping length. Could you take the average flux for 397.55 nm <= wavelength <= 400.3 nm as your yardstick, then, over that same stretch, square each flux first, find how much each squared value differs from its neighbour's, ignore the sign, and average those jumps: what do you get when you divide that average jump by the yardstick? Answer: 0.23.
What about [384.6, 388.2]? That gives 0.37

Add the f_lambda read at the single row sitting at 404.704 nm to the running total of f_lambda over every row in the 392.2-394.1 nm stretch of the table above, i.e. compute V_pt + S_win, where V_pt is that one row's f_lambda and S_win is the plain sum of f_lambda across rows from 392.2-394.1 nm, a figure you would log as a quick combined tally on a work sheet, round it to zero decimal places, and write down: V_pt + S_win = 53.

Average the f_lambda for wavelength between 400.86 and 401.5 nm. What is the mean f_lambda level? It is 6.1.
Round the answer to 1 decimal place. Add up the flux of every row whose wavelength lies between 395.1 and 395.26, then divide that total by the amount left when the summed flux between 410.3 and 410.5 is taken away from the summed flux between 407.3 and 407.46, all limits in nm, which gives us 10.7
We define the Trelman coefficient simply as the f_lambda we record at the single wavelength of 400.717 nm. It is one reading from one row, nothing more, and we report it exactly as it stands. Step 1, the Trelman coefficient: 5.786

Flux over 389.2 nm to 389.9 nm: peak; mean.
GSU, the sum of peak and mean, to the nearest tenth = 9.4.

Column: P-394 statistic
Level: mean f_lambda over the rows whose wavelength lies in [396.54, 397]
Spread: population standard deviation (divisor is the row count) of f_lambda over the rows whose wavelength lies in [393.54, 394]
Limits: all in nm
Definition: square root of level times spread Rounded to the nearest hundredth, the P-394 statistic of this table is 0.86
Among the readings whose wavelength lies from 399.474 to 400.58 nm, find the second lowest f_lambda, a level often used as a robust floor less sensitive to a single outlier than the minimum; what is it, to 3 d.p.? 5.633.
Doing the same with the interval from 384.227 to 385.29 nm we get 4.205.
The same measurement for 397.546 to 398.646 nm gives 4.400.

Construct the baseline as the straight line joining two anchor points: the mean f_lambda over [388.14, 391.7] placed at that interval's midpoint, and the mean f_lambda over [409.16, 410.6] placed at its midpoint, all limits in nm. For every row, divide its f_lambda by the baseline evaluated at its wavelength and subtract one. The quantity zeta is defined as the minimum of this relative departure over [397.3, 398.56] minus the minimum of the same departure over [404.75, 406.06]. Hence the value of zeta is -0.5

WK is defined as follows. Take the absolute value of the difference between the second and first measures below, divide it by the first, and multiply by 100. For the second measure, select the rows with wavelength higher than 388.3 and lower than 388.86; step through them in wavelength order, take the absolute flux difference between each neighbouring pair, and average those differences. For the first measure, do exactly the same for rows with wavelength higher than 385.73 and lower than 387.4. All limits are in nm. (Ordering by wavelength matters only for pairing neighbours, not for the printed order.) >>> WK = 29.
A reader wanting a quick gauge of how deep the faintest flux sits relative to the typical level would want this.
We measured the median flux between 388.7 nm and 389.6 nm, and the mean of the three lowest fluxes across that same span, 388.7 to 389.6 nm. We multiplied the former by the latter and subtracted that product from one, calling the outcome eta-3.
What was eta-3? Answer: -12.7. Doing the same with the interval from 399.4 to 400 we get -31.7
